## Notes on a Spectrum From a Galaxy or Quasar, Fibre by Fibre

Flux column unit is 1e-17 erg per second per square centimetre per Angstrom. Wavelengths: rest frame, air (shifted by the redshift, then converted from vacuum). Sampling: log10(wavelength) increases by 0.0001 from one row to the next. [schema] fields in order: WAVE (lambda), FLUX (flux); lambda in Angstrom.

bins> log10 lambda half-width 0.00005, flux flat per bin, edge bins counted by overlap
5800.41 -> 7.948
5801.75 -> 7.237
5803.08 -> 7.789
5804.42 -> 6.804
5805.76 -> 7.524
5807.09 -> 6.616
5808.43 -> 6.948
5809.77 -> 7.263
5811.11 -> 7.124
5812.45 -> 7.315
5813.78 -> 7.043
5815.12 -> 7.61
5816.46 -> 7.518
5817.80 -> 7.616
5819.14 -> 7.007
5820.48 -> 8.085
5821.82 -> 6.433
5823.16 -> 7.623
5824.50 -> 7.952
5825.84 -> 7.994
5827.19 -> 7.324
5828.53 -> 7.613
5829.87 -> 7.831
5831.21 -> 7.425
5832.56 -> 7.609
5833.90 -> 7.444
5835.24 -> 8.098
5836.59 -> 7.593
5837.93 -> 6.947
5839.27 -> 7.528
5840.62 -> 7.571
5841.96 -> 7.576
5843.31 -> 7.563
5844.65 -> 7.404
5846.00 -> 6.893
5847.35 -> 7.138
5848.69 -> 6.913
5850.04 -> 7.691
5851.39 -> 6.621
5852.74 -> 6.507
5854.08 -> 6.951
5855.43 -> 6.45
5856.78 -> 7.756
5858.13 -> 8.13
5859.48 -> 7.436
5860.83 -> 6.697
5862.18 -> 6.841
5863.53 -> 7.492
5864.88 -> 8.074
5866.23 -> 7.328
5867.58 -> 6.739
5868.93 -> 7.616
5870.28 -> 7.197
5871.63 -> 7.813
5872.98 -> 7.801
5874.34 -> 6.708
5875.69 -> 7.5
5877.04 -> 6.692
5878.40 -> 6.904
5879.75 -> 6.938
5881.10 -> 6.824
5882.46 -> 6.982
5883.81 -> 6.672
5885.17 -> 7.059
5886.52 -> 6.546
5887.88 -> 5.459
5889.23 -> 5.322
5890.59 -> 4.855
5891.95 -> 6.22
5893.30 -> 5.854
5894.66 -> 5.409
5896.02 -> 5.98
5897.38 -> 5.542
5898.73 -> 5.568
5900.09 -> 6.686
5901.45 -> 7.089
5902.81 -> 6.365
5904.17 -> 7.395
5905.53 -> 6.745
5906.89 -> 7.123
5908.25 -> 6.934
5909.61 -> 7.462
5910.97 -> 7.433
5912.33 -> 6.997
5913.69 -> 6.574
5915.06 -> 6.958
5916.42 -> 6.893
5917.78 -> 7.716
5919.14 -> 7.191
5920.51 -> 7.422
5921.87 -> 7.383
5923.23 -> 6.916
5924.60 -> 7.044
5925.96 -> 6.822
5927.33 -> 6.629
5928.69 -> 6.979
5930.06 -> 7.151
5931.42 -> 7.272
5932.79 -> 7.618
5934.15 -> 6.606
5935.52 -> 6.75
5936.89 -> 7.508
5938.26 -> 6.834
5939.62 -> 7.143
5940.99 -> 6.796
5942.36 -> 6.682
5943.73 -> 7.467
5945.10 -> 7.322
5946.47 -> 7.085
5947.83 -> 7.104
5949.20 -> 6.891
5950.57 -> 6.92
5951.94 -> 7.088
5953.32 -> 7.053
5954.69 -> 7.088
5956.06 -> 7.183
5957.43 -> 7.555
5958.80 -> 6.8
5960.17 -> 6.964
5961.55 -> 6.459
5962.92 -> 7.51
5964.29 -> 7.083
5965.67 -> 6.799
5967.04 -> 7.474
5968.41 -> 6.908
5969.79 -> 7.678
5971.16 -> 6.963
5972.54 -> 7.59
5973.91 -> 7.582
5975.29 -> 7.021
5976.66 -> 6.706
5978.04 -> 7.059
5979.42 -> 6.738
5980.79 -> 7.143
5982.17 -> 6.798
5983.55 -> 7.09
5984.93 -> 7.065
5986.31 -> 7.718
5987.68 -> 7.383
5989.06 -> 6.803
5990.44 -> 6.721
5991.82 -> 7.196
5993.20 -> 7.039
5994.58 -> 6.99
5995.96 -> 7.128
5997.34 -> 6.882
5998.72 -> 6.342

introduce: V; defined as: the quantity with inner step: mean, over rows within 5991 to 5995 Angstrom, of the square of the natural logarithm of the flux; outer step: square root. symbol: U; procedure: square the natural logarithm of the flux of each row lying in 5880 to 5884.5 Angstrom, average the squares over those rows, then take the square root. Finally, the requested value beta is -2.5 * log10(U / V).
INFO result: 0.02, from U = 1.92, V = 1.96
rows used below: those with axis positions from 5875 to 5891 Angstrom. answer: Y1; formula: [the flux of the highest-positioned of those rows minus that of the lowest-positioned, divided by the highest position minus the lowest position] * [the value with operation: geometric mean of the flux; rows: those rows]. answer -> -1.1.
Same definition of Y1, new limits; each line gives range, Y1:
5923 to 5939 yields 0.0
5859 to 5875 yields -0.4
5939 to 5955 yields 0.0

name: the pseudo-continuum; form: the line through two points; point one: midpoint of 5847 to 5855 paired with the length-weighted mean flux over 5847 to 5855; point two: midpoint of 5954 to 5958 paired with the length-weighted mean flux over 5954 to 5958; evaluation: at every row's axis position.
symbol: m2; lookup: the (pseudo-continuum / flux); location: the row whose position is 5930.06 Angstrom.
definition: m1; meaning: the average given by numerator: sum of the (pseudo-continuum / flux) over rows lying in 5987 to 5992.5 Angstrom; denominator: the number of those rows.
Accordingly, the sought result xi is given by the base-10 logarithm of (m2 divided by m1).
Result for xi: -0.02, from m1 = 1.052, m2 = 1.006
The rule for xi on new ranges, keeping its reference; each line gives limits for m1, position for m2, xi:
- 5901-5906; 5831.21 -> -0.05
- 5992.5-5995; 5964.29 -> -0.01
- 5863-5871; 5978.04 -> 0.04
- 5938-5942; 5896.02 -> 0.06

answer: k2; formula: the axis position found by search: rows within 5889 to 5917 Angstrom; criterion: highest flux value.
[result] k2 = 5909.61 Angstrom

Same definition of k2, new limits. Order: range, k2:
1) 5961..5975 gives 5969.79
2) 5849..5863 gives 5858.13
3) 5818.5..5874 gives 5858.13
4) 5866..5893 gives 5871.63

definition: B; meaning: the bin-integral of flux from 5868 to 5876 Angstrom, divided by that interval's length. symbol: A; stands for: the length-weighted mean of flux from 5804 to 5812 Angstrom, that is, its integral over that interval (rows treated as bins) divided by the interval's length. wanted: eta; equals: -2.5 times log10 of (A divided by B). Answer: 0.05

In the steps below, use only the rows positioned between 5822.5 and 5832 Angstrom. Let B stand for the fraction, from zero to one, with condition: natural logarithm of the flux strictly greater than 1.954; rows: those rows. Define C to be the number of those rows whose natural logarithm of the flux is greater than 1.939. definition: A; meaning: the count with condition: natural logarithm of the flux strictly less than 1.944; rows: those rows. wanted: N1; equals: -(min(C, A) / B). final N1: 0.0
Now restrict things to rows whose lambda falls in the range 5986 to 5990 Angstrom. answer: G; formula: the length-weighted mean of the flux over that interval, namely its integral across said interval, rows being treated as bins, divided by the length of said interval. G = 7.24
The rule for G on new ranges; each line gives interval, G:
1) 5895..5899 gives 5.69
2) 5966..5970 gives 7.27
